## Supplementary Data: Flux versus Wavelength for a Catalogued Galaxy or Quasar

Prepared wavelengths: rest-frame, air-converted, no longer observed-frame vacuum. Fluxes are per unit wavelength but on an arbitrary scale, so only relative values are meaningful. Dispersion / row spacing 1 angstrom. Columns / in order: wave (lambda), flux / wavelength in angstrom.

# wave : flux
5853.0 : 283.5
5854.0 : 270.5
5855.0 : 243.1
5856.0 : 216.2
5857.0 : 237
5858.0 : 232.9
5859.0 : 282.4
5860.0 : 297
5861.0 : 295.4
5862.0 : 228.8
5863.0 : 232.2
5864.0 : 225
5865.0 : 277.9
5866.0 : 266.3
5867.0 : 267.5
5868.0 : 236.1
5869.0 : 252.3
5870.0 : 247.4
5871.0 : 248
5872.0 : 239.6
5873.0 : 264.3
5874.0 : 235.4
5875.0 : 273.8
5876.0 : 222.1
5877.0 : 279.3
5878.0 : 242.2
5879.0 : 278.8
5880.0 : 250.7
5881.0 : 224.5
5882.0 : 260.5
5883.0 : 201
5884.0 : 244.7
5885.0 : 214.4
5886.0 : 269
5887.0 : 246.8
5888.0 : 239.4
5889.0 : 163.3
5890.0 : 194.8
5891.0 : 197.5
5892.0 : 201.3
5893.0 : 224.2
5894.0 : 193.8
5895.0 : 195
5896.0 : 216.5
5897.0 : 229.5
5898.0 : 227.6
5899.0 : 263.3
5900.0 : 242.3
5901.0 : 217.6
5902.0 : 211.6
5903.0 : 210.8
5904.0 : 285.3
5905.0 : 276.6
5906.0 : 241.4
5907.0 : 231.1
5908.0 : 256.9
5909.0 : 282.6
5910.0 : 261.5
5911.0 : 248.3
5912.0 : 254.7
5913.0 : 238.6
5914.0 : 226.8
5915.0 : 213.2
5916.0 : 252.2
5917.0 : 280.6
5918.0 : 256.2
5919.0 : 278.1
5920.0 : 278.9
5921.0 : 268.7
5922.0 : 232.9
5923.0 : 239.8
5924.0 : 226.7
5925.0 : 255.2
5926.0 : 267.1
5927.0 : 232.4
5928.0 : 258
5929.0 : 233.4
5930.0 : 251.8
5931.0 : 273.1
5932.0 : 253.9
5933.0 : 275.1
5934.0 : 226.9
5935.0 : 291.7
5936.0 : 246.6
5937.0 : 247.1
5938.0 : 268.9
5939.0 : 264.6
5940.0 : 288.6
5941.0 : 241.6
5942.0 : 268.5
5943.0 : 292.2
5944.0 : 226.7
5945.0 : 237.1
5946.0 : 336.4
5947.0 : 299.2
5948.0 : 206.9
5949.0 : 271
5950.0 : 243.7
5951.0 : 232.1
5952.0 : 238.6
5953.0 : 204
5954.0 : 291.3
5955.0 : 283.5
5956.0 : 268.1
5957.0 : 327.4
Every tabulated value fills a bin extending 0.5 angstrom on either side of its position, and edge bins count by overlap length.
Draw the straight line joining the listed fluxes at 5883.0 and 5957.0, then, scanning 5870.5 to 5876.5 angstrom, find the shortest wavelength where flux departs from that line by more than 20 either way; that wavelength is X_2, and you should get 5871.0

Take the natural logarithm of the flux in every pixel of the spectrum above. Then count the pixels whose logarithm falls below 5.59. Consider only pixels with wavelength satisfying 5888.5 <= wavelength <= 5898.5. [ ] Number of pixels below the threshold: 10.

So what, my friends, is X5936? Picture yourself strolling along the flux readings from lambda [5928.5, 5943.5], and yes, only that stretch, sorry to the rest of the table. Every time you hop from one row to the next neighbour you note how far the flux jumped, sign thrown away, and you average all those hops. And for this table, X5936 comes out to 28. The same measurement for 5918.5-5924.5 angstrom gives 13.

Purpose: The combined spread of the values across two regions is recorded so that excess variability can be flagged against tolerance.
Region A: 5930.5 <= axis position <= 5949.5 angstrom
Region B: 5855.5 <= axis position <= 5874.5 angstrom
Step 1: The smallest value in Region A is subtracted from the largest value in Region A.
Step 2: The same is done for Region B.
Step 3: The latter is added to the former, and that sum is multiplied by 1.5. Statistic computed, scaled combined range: 315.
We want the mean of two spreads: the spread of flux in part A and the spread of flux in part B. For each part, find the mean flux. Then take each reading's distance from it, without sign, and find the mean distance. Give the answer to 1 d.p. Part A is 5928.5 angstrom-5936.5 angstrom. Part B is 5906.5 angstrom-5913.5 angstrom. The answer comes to 14.8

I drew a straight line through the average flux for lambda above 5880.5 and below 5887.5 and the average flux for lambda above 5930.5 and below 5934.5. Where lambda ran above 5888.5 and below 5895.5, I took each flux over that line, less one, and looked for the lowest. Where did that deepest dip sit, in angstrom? 5889.0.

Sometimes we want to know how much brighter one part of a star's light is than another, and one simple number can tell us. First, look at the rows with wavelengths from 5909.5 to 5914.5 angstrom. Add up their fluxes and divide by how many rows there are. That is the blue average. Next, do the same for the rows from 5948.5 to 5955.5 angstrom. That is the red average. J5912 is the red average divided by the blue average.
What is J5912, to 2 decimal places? 1.02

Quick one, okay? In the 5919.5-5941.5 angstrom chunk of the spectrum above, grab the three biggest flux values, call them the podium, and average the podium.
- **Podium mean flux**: 286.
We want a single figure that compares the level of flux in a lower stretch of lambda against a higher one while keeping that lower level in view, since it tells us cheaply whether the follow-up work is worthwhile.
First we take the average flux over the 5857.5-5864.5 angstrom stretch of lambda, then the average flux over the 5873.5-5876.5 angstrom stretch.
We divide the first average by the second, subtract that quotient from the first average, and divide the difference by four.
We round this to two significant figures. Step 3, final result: 64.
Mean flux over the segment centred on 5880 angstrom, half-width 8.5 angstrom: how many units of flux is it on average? 246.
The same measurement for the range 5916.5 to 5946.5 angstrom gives 260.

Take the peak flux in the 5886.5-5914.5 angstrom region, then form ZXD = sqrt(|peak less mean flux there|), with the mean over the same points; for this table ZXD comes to 7.3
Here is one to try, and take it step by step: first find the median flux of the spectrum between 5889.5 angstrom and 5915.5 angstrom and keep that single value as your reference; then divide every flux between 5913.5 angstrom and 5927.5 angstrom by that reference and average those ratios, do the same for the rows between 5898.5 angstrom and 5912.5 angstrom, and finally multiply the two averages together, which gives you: 1.19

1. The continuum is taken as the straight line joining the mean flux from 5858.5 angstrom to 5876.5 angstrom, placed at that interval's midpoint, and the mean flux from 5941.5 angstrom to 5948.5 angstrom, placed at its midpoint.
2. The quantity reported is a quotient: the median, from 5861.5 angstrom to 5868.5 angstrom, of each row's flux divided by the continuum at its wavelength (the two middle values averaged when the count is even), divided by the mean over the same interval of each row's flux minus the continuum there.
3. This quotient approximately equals -0.13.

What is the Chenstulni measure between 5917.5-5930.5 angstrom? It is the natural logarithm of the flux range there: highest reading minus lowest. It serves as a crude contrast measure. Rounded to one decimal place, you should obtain 4.0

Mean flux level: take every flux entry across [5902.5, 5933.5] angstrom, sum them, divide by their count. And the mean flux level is 253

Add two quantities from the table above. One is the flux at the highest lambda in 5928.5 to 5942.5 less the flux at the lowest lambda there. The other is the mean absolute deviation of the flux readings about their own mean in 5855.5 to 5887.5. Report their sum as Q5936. 55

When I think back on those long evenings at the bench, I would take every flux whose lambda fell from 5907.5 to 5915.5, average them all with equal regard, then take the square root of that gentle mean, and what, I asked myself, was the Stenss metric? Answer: 15.7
